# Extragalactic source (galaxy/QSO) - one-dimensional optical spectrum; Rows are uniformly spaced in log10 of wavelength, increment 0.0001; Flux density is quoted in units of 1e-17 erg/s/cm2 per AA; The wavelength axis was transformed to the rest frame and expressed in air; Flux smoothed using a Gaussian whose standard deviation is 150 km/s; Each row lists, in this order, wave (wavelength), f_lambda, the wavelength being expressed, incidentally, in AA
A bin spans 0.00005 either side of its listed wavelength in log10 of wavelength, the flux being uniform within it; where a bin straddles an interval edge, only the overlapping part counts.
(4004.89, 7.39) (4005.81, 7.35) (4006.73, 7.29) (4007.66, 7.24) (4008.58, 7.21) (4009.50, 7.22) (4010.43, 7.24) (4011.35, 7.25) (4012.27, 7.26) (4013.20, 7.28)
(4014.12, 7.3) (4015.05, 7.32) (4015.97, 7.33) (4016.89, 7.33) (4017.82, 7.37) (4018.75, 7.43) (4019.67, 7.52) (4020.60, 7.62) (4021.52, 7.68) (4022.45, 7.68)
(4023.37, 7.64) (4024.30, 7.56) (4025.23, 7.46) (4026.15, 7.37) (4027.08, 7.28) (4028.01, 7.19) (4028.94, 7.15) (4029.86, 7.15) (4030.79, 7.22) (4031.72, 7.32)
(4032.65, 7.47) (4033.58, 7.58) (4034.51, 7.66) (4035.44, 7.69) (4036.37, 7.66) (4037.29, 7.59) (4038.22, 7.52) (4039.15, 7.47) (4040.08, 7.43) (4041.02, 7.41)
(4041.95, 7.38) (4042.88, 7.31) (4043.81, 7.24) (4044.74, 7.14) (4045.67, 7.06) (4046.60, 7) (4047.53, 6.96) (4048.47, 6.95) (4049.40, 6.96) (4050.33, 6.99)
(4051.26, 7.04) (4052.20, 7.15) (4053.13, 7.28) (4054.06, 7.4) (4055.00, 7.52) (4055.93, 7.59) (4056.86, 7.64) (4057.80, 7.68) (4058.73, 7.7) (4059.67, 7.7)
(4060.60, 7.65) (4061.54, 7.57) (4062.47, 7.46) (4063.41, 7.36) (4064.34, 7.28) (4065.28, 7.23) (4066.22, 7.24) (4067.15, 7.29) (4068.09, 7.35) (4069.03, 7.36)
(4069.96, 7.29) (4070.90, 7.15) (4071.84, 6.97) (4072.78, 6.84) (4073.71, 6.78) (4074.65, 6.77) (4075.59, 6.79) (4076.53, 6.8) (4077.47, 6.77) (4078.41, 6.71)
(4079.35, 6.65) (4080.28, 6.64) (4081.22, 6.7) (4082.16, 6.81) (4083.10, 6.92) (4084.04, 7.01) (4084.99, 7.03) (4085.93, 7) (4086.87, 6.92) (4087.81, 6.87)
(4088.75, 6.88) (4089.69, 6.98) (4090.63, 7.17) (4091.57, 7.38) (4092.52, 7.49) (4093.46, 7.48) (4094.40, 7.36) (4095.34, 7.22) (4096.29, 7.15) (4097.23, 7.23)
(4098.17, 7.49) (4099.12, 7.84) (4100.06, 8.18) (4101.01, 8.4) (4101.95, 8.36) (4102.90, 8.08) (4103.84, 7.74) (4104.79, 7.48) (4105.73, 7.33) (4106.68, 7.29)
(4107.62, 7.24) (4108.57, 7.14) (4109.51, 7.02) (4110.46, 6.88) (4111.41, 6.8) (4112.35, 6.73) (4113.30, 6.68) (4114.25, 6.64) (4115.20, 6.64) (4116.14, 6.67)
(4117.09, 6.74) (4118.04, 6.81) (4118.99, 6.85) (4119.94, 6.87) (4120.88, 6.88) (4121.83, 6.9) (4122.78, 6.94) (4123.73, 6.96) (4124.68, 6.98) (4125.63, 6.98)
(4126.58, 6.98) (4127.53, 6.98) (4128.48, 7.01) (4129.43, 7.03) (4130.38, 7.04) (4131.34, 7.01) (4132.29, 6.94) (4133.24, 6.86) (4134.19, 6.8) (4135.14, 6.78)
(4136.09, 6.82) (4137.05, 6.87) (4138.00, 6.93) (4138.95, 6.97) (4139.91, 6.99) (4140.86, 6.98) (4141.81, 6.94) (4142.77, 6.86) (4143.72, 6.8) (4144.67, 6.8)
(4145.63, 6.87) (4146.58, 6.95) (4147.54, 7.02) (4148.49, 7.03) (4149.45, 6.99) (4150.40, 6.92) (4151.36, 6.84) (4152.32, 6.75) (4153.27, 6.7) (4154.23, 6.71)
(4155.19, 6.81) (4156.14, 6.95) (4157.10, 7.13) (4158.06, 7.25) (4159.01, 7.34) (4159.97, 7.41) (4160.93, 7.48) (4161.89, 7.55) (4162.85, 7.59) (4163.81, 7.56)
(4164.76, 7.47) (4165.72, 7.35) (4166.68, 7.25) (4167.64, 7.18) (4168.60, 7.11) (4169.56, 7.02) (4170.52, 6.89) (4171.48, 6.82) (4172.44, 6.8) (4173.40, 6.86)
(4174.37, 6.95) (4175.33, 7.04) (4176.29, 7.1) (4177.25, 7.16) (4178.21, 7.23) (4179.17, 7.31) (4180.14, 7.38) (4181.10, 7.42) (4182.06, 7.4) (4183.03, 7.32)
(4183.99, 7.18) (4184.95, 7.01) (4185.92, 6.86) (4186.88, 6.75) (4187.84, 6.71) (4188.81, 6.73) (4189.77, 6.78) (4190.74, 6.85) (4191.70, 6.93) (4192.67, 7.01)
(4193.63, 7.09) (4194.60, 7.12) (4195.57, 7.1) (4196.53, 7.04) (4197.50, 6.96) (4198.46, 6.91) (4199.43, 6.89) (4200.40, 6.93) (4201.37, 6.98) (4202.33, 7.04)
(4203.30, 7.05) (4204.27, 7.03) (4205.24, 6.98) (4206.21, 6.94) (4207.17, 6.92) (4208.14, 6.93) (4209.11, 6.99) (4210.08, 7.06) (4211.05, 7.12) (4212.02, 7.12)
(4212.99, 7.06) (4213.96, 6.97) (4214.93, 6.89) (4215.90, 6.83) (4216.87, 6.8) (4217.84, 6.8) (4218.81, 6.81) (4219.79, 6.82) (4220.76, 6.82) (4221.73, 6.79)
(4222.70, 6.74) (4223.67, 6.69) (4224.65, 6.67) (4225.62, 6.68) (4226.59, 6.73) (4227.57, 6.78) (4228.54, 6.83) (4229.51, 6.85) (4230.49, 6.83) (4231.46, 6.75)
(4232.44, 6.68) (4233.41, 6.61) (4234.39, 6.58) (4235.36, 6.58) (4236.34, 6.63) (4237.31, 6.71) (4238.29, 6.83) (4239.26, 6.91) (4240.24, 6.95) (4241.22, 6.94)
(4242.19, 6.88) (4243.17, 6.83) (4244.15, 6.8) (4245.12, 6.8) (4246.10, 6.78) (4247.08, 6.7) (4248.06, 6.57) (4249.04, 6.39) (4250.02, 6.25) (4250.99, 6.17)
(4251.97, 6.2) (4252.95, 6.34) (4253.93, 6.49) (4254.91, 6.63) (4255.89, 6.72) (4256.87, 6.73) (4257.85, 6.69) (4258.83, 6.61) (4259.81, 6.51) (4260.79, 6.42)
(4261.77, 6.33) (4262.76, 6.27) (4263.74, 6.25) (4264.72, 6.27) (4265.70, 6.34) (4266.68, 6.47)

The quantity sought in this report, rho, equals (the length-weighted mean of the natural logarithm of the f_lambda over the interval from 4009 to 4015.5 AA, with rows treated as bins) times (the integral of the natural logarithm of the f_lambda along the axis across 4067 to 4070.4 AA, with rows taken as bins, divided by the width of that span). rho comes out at 3.95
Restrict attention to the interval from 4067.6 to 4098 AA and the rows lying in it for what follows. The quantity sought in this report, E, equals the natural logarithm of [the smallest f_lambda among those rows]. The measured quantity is 1.893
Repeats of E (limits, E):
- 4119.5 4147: 1.914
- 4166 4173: 1.917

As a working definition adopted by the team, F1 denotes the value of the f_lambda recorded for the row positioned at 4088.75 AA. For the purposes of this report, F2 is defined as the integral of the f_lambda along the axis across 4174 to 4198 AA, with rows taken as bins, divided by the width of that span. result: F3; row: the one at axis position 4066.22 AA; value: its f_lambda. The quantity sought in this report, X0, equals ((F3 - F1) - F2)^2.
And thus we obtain 45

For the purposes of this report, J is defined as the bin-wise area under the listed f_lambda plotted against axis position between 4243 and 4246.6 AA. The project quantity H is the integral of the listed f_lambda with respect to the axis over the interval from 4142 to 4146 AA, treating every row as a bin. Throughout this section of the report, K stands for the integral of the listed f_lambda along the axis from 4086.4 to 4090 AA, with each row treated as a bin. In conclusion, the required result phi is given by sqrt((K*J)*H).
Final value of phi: 129.1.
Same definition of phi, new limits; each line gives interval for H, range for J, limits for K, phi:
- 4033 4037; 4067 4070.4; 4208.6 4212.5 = 145.0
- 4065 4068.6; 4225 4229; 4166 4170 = 142.2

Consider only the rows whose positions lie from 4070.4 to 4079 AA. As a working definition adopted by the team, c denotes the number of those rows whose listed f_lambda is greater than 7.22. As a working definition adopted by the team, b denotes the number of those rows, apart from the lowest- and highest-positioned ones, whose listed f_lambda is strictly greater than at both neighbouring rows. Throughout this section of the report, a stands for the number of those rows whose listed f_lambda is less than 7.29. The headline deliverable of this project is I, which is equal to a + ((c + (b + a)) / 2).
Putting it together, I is 14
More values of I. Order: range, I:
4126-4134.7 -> 14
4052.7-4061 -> 6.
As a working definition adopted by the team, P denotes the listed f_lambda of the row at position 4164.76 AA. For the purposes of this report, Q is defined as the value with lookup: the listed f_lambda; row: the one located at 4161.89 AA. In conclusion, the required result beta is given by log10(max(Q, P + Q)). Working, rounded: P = 7.47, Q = 7.55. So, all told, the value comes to 1.18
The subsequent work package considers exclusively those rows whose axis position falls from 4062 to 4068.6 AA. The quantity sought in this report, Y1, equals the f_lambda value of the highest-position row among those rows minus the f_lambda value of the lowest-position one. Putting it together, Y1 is -0.11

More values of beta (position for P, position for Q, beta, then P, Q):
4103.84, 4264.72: 1.15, 7.74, 6.27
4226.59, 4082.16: 1.13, 6.73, 6.81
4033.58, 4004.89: 1.18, 7.58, 7.39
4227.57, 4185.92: 1.13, 6.78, 6.86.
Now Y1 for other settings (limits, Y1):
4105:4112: -0.53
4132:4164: 0.62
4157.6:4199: -0.34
